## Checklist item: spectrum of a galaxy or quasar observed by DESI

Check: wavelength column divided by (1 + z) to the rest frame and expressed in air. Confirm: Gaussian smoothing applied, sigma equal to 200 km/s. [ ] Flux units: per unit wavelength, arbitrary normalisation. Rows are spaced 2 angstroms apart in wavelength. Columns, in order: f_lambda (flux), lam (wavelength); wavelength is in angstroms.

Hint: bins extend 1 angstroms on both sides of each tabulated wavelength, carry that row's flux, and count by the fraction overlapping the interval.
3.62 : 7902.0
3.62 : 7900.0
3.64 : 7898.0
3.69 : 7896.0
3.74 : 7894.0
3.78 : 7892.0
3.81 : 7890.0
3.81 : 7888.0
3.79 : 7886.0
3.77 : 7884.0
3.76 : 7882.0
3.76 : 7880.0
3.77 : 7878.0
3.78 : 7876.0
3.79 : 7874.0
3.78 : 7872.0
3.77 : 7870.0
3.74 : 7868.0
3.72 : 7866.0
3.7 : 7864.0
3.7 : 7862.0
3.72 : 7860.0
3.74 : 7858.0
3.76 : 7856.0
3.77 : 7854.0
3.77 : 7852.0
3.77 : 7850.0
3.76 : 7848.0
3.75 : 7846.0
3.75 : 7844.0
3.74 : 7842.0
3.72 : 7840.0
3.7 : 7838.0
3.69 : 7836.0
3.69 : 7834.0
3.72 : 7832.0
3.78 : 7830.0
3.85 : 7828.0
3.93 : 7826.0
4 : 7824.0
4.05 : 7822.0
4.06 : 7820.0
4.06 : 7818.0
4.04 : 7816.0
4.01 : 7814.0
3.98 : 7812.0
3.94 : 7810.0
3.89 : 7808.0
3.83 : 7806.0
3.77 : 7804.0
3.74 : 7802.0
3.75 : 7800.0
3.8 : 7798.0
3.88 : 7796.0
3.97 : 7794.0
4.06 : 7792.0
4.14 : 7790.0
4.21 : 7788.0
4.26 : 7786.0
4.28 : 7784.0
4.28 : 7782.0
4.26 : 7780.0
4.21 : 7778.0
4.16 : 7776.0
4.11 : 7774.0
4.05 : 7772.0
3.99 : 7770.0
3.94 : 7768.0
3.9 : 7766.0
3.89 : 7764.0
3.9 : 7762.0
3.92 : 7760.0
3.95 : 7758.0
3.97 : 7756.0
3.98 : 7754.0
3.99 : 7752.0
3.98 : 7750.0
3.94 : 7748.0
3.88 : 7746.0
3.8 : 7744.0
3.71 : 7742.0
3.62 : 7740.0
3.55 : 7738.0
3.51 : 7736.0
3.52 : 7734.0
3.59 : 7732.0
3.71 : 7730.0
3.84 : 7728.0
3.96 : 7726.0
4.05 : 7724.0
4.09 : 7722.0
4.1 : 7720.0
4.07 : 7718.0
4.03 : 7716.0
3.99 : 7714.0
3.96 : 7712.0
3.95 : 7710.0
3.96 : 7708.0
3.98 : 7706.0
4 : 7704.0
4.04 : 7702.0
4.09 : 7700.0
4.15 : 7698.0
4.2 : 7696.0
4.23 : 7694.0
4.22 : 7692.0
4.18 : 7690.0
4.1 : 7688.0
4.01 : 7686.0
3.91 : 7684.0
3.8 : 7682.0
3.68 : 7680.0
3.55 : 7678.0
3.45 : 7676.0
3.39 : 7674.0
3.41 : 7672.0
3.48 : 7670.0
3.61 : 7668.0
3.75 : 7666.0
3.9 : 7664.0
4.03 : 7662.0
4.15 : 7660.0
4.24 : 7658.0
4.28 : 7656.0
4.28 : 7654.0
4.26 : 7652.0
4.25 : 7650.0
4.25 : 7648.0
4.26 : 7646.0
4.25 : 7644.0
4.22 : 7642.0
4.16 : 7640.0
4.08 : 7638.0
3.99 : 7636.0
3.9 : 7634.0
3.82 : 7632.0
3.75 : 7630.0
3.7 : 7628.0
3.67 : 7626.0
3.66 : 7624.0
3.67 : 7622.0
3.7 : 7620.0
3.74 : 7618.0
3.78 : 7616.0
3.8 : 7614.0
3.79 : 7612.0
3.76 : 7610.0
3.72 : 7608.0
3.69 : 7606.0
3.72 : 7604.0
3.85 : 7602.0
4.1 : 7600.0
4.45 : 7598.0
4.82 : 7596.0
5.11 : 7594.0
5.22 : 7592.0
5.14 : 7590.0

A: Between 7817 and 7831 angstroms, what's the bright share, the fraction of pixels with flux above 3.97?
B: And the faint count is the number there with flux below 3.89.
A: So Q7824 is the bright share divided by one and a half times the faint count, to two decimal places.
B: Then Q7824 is 0.19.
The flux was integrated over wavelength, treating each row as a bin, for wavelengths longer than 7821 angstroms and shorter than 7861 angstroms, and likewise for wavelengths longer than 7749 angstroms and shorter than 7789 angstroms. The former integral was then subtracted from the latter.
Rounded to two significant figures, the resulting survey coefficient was 11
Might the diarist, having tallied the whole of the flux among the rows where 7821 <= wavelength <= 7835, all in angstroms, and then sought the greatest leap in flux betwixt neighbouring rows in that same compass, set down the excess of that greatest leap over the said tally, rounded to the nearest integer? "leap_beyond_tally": -27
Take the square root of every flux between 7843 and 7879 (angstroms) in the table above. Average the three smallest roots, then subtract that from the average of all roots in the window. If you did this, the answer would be 0.012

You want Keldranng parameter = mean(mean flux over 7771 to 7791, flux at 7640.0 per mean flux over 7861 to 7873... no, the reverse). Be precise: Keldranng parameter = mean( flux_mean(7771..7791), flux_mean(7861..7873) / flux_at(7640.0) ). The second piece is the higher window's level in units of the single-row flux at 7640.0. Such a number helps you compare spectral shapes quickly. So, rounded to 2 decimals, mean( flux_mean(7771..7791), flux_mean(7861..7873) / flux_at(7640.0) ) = 2.55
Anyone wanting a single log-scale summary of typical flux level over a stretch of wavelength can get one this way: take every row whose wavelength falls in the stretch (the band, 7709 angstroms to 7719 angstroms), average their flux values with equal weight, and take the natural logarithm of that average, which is 1.386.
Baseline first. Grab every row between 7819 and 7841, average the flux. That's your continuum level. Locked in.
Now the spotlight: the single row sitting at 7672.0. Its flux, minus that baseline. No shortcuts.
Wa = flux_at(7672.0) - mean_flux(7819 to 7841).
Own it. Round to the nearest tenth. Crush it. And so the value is -0.4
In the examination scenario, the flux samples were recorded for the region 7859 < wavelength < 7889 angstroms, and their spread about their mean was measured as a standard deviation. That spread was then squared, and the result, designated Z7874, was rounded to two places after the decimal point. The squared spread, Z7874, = 0.00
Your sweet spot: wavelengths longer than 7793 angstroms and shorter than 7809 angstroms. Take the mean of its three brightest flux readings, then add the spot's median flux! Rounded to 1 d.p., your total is 7.7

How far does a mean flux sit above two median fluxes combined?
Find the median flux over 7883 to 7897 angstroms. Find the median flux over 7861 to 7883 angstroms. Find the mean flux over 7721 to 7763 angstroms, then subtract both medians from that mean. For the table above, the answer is -3.71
